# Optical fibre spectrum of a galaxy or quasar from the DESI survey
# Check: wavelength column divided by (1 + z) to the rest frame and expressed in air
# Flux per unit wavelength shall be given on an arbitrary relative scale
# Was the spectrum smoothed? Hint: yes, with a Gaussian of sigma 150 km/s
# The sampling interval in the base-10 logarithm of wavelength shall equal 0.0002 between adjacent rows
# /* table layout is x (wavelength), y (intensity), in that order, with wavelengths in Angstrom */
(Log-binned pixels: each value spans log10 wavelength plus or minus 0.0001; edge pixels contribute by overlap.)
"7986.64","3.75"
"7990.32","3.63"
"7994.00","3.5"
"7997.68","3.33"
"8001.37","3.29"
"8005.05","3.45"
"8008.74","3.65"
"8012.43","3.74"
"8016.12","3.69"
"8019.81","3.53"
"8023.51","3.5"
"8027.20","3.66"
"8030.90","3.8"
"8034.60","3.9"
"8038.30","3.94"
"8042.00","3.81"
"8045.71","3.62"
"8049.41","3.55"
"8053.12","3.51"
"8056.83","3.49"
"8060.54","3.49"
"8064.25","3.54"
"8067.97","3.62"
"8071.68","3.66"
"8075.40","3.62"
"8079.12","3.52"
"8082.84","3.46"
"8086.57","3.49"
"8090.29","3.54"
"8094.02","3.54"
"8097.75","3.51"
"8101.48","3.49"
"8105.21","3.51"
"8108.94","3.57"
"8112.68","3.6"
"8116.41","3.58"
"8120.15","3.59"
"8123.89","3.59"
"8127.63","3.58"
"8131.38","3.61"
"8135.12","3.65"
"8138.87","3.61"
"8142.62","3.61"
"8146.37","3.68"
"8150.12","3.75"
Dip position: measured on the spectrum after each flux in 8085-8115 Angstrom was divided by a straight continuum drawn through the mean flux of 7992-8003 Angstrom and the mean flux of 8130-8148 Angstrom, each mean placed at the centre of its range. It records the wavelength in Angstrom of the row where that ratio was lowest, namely 8101.48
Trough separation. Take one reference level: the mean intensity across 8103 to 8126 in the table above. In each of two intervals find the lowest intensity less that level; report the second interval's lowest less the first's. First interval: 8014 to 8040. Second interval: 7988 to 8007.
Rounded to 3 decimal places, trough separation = -0.210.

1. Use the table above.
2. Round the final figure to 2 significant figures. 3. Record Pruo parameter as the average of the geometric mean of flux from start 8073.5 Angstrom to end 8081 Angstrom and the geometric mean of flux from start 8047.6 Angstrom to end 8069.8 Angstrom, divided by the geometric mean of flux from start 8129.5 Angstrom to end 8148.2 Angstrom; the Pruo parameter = 0.98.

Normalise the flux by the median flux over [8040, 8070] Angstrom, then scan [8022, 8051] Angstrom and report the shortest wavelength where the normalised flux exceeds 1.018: 8027.20 Angstrom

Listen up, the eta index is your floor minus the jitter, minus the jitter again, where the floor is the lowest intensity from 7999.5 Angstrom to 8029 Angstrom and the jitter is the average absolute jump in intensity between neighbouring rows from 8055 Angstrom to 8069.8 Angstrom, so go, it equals 3.20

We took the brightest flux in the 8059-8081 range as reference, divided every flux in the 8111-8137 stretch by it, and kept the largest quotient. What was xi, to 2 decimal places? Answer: 1.00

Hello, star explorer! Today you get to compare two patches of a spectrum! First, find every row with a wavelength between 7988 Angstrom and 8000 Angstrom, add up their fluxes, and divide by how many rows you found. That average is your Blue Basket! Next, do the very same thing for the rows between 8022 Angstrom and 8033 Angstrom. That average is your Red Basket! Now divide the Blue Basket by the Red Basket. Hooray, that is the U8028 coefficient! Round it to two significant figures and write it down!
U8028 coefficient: 0.95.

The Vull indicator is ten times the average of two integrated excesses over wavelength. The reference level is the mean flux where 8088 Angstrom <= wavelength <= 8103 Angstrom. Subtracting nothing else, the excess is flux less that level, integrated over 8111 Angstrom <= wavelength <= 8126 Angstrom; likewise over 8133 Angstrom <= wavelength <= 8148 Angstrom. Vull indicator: 14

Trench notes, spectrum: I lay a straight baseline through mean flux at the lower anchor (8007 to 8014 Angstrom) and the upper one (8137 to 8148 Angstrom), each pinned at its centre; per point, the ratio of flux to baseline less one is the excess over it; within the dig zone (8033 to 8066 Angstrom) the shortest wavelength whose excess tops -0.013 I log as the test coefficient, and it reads 8034.60 Angstrom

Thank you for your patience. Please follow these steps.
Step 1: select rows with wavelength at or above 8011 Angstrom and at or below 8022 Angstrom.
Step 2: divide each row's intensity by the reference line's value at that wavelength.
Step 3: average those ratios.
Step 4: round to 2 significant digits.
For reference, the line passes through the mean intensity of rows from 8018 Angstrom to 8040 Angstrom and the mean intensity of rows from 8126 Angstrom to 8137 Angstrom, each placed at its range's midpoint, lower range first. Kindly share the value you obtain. 0.98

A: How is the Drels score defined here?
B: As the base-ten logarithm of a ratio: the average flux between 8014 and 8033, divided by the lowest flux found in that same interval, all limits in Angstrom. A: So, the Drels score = 0.017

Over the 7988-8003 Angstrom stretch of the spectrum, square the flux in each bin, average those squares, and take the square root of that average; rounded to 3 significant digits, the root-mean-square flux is 3.44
